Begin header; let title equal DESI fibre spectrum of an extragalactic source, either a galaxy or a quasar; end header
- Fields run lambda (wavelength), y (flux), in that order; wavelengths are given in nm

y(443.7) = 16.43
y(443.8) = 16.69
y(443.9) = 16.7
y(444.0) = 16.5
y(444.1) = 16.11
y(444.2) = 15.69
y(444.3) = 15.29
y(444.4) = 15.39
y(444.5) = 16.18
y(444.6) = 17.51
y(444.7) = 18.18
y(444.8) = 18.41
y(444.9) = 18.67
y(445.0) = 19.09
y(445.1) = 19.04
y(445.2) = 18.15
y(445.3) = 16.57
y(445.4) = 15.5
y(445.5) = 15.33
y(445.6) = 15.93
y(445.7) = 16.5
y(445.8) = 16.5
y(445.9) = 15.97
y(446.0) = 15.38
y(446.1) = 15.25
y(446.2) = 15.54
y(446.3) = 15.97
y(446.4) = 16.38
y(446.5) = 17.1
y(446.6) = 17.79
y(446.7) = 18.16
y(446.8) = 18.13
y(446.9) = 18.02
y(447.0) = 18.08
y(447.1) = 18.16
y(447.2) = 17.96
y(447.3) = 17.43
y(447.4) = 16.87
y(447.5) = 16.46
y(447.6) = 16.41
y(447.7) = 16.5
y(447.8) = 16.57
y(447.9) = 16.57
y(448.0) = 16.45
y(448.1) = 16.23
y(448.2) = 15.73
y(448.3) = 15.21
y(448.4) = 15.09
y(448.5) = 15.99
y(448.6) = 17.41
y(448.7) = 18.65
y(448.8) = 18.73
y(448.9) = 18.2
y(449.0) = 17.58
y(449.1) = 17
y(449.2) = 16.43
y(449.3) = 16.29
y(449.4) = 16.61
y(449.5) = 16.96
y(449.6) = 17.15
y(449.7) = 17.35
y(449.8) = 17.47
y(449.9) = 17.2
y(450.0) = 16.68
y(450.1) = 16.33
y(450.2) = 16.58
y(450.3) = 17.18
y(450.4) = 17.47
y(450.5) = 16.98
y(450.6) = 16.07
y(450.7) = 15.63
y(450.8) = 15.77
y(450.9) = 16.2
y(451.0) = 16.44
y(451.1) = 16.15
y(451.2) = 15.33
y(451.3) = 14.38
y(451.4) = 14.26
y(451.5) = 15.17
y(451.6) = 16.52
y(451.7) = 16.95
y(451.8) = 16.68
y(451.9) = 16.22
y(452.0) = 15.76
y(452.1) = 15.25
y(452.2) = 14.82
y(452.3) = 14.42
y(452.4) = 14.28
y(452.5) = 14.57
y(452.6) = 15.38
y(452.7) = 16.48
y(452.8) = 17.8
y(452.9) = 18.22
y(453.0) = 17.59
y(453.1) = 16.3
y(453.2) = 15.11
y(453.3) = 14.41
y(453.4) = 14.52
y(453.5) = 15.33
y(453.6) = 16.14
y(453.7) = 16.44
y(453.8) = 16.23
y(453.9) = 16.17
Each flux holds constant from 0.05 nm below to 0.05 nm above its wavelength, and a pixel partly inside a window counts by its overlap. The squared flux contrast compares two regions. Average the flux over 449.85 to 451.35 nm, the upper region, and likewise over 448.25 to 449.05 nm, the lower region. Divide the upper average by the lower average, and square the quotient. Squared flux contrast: 0.91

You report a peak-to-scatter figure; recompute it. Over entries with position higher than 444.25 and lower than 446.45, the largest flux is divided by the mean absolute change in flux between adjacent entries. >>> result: 36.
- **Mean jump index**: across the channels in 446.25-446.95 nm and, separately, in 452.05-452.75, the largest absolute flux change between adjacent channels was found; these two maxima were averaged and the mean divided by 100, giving 0.0091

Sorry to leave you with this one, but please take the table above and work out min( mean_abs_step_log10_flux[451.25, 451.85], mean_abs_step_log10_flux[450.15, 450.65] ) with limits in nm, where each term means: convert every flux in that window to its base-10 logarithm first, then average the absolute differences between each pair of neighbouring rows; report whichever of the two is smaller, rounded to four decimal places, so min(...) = 0.0147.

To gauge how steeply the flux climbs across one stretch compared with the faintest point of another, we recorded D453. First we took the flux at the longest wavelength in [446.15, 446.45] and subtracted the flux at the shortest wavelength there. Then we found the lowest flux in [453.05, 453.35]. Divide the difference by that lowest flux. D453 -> 0.058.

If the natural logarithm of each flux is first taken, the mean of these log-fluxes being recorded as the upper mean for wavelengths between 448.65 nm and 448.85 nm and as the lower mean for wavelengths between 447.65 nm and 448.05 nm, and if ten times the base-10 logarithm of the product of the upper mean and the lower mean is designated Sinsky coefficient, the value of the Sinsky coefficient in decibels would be 9.14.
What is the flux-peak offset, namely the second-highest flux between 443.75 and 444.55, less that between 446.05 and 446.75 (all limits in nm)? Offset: -1.1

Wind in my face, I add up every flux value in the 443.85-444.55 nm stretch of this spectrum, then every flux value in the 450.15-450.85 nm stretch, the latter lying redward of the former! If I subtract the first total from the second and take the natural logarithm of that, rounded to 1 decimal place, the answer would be 1.3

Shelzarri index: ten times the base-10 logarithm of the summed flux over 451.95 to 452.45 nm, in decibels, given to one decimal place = 18.7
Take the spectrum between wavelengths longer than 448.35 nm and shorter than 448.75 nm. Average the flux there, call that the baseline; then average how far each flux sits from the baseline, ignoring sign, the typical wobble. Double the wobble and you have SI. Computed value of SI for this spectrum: 2.5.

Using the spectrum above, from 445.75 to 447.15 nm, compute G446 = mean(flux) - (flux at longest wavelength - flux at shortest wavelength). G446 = 15.2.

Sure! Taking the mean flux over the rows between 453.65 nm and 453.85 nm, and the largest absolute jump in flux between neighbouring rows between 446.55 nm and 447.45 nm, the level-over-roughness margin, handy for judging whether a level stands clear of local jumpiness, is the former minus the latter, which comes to 15.8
